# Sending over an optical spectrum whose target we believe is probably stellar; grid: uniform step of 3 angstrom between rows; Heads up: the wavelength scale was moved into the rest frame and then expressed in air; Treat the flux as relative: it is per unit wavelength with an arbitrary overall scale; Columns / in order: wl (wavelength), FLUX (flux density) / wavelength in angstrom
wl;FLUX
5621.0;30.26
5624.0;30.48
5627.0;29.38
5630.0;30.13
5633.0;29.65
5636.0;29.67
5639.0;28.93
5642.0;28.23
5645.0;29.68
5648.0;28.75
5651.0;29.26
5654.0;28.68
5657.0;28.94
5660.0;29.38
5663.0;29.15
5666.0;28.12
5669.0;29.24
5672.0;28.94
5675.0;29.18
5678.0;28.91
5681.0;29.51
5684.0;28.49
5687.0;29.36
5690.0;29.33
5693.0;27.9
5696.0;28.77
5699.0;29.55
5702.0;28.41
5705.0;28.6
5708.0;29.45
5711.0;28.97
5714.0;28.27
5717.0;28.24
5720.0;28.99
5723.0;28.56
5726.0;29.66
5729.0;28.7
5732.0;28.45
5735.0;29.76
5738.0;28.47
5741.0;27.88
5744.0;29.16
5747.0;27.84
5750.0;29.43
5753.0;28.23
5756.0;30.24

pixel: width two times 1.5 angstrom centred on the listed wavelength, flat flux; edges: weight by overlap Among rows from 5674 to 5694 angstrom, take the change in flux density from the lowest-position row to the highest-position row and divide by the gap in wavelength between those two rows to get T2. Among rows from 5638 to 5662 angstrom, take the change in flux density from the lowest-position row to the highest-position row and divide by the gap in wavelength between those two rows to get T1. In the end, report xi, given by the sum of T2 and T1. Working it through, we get -0.050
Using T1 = 0.021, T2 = -0.071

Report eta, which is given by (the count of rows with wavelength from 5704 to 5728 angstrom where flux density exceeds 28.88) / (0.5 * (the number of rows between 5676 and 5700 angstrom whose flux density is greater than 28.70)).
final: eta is 1.33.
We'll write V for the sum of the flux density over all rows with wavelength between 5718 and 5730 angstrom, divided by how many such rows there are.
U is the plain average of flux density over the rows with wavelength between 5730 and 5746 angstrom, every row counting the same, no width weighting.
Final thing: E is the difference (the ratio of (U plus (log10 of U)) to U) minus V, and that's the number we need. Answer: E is -27.9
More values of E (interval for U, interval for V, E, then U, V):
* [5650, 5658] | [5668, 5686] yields -28.0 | 29.0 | 29.0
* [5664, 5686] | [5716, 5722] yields -27.6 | 28.9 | 28.6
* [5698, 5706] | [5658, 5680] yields -27.9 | 28.9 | 29.0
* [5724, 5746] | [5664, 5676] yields -27.8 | 28.9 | 28.9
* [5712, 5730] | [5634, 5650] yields -28.0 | 28.7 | 29.1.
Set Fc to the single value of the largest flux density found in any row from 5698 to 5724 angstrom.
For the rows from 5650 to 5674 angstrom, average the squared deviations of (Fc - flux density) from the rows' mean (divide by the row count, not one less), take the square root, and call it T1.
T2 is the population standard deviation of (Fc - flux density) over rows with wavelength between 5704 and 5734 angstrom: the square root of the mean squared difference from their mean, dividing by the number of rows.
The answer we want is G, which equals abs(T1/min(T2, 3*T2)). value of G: 0.84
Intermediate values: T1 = 0.38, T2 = 0.453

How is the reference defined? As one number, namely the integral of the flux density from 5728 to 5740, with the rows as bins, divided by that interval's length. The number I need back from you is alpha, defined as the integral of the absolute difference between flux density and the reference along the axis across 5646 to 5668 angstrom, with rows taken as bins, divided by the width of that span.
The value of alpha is 0.35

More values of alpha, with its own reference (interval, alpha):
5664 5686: 0.39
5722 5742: 0.54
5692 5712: 0.44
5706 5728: 0.44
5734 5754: 0.67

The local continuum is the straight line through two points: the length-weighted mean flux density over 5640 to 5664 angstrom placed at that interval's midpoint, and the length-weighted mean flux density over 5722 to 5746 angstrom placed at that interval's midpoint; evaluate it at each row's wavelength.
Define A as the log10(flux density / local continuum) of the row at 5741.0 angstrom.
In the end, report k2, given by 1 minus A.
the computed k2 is 1.014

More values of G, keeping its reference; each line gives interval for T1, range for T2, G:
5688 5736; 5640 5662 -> 1.20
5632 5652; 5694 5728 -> 1.06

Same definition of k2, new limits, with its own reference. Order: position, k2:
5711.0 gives 0.998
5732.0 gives 1.006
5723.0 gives 1.004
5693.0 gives 1.015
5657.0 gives 1.001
